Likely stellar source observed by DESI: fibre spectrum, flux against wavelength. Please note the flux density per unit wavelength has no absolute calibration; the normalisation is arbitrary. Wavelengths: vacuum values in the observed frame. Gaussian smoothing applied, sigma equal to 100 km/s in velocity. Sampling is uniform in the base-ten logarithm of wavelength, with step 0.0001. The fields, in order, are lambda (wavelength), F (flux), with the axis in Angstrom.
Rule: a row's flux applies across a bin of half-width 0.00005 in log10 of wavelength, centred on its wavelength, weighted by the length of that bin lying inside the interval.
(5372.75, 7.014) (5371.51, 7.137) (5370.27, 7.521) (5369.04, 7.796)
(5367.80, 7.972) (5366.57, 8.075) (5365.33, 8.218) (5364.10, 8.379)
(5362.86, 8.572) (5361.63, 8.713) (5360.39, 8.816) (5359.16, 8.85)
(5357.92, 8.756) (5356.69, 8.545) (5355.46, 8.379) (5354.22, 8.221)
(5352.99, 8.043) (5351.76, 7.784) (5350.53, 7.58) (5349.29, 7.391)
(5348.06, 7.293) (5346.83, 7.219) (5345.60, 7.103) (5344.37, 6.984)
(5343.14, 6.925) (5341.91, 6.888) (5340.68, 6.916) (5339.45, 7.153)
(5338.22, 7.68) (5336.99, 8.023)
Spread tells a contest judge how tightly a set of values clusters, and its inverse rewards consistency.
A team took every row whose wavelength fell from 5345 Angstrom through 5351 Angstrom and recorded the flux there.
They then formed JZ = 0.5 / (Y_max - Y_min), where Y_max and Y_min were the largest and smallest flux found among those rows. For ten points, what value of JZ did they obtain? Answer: 1.0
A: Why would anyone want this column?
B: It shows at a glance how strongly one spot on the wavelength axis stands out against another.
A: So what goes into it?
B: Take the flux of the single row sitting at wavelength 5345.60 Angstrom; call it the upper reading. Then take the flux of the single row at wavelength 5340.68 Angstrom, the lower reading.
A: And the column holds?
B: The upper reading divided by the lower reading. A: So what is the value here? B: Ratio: 1.03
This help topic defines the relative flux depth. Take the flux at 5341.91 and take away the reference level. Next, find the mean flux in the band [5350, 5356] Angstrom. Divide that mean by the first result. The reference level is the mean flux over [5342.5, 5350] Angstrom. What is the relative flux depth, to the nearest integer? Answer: -30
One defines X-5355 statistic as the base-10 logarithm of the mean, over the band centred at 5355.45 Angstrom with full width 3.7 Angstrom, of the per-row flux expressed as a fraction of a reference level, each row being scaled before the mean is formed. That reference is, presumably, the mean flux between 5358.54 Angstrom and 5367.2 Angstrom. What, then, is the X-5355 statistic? -0.01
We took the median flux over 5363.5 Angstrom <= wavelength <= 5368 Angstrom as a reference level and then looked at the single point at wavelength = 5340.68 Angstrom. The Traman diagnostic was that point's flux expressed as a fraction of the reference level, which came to 0.849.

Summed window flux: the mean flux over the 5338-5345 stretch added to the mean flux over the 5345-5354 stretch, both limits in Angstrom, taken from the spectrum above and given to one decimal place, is 14.6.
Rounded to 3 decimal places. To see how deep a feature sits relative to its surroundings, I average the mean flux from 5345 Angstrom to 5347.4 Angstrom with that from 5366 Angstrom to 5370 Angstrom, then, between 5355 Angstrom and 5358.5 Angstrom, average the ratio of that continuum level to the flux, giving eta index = 0.883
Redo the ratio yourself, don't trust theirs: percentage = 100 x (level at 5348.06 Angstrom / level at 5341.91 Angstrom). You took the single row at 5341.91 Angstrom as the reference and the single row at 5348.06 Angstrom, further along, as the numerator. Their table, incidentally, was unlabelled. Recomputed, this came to 106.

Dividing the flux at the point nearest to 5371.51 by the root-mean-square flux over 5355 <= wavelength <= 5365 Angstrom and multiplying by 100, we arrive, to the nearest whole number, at 83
